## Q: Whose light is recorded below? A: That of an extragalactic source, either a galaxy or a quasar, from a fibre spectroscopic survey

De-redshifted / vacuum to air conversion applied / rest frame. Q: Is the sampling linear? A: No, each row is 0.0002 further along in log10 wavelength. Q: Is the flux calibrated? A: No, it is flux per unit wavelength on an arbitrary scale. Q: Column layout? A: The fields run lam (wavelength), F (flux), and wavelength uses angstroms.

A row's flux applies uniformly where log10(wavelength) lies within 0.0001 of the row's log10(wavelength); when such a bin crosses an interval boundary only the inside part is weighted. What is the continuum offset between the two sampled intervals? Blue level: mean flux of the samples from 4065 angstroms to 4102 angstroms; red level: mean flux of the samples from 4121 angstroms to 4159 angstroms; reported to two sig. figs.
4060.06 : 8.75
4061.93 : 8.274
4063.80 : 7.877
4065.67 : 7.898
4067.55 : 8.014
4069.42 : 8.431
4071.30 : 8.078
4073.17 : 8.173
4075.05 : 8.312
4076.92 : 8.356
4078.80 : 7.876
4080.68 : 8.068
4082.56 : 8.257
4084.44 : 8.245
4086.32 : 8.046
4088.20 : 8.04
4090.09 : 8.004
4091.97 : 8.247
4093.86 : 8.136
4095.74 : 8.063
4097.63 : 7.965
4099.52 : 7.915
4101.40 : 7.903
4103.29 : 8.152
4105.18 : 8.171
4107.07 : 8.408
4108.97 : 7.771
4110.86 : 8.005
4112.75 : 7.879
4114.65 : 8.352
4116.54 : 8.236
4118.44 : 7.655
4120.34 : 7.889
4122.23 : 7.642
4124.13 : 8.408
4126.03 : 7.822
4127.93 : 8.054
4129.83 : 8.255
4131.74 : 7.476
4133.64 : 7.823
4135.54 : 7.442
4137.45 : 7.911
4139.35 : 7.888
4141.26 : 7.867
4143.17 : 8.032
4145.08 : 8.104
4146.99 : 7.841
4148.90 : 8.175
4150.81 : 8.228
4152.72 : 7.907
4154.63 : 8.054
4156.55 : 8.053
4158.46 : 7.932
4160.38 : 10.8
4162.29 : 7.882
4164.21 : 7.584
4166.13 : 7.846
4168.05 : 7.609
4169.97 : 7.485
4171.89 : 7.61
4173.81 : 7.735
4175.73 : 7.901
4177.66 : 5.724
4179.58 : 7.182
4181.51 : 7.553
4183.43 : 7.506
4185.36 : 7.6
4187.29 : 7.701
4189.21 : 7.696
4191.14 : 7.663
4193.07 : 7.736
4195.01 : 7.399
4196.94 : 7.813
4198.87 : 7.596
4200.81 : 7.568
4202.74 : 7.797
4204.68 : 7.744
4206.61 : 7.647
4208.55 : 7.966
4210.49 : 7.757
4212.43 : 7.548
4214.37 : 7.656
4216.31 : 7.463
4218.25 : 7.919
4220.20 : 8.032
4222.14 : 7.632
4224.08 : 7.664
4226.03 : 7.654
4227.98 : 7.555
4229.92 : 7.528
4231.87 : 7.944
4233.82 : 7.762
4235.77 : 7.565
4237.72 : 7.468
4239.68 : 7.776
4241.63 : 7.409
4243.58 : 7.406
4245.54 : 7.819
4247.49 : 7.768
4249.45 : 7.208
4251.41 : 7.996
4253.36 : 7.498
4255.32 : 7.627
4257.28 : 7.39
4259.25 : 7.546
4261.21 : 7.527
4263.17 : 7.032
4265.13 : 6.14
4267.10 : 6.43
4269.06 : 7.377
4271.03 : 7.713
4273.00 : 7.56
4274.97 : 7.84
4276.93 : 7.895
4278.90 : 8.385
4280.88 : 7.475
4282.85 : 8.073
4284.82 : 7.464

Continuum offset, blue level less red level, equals 0.16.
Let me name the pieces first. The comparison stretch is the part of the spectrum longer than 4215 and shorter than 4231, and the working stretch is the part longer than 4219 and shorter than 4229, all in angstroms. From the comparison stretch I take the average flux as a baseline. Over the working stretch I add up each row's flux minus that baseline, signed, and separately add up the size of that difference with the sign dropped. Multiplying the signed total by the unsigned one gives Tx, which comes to 0.1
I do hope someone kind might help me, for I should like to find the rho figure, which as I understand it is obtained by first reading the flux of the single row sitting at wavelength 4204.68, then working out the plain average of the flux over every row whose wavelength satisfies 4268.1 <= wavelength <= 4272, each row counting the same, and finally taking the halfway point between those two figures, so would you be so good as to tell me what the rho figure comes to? 7.6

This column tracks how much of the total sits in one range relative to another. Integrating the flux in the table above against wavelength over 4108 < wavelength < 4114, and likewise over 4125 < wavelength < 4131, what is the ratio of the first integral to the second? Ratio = 0.98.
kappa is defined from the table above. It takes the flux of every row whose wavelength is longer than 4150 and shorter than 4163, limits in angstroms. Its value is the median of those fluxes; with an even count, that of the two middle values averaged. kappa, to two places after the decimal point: 8.05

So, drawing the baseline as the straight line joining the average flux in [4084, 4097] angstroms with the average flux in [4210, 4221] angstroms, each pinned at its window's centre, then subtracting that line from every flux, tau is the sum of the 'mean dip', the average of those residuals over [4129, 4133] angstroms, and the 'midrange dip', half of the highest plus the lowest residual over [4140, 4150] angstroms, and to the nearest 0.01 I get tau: -0.05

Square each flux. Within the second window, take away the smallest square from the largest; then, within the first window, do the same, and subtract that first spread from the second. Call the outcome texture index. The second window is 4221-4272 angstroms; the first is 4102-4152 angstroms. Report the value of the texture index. 11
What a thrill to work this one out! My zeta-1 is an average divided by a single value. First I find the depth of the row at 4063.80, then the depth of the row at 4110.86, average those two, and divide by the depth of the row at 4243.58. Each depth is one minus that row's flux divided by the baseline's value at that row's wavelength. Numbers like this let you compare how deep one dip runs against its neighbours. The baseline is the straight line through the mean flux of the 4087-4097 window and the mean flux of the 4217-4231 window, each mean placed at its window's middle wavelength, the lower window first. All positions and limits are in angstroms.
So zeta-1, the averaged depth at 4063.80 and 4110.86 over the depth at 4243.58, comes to 0.6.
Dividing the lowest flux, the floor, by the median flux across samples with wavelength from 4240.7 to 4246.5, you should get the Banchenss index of 1.000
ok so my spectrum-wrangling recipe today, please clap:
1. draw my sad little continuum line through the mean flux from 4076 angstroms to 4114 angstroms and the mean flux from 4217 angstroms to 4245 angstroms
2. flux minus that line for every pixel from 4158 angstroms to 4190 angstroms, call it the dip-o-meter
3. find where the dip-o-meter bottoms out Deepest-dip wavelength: 4177.66 angstroms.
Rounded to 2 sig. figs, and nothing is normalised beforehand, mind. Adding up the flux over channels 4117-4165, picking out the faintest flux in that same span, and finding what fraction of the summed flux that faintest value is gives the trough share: 0.037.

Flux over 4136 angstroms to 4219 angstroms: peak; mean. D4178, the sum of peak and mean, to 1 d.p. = 18.6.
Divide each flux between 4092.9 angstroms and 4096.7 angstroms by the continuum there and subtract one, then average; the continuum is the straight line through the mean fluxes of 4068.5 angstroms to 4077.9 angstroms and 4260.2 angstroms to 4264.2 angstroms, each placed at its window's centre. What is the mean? -0.007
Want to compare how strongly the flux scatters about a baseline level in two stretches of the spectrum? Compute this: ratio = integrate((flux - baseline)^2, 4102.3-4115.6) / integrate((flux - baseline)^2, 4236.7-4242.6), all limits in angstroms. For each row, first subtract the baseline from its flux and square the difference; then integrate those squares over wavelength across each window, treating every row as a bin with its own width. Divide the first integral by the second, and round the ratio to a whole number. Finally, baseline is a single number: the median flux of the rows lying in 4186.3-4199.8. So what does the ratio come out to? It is 10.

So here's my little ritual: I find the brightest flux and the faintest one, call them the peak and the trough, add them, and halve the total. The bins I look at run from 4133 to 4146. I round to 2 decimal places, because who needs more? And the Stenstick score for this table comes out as 7.77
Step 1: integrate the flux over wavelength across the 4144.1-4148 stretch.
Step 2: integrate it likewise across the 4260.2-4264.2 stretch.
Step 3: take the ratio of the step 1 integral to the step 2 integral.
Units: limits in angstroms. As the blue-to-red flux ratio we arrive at 1.07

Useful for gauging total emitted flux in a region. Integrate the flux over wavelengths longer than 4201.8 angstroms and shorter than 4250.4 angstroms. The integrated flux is 373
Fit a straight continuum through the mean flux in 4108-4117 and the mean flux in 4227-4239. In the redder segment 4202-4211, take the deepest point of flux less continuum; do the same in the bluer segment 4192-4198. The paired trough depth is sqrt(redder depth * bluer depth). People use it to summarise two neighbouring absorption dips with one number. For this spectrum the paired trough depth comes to 0.17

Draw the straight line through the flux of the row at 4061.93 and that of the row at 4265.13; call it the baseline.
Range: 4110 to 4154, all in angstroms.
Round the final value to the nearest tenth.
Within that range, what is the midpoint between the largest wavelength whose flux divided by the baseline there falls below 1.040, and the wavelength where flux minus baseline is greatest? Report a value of 4143.2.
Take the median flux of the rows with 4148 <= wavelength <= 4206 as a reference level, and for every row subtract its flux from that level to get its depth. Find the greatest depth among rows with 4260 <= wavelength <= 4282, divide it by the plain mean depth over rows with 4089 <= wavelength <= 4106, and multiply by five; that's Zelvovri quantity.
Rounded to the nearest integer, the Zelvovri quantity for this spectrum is -23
